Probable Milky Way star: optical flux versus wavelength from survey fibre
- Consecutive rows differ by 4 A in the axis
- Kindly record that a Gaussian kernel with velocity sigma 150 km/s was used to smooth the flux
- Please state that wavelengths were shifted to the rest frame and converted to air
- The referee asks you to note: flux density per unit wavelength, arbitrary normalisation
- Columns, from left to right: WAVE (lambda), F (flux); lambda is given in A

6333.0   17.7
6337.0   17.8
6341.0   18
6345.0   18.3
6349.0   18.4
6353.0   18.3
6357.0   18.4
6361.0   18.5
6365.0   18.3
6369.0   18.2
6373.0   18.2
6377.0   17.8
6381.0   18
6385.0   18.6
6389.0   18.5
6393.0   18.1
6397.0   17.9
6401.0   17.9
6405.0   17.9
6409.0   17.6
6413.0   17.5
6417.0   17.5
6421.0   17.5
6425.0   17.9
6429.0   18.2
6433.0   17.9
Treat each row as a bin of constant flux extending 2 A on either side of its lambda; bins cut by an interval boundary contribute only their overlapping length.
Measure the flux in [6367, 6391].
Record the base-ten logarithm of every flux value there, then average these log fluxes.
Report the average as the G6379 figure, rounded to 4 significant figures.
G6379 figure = 1.260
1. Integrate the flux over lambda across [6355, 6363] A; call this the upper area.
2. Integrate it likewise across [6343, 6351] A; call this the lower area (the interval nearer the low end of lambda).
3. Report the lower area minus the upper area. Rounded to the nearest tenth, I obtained -0.8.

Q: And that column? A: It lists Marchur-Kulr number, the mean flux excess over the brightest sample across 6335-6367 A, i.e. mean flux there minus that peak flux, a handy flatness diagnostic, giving -0.25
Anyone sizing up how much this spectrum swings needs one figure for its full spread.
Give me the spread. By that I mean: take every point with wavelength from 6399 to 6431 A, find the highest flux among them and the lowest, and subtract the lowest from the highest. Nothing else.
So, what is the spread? 0.70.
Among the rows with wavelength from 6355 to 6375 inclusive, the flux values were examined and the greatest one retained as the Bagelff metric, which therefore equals 18.5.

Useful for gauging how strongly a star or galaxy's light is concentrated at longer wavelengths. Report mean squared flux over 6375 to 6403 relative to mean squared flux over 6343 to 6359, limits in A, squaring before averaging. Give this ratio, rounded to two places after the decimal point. 0.97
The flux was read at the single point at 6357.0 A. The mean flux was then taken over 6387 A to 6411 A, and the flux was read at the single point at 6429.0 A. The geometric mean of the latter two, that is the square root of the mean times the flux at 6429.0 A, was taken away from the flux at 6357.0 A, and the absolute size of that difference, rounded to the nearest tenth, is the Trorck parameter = 0.3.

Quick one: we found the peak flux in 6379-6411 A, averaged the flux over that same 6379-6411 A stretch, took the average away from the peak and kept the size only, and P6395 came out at 0.54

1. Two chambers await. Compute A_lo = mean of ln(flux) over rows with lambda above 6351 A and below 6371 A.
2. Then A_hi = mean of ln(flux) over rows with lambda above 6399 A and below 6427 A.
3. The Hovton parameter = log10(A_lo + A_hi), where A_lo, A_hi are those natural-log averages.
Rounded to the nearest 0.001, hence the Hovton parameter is 0.762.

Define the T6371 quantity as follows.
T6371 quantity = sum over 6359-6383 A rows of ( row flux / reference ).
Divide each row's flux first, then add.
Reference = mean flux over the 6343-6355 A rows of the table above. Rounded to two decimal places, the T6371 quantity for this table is 5.95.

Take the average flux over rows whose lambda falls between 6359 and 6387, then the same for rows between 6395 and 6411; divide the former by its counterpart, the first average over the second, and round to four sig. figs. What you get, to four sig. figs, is 1.023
